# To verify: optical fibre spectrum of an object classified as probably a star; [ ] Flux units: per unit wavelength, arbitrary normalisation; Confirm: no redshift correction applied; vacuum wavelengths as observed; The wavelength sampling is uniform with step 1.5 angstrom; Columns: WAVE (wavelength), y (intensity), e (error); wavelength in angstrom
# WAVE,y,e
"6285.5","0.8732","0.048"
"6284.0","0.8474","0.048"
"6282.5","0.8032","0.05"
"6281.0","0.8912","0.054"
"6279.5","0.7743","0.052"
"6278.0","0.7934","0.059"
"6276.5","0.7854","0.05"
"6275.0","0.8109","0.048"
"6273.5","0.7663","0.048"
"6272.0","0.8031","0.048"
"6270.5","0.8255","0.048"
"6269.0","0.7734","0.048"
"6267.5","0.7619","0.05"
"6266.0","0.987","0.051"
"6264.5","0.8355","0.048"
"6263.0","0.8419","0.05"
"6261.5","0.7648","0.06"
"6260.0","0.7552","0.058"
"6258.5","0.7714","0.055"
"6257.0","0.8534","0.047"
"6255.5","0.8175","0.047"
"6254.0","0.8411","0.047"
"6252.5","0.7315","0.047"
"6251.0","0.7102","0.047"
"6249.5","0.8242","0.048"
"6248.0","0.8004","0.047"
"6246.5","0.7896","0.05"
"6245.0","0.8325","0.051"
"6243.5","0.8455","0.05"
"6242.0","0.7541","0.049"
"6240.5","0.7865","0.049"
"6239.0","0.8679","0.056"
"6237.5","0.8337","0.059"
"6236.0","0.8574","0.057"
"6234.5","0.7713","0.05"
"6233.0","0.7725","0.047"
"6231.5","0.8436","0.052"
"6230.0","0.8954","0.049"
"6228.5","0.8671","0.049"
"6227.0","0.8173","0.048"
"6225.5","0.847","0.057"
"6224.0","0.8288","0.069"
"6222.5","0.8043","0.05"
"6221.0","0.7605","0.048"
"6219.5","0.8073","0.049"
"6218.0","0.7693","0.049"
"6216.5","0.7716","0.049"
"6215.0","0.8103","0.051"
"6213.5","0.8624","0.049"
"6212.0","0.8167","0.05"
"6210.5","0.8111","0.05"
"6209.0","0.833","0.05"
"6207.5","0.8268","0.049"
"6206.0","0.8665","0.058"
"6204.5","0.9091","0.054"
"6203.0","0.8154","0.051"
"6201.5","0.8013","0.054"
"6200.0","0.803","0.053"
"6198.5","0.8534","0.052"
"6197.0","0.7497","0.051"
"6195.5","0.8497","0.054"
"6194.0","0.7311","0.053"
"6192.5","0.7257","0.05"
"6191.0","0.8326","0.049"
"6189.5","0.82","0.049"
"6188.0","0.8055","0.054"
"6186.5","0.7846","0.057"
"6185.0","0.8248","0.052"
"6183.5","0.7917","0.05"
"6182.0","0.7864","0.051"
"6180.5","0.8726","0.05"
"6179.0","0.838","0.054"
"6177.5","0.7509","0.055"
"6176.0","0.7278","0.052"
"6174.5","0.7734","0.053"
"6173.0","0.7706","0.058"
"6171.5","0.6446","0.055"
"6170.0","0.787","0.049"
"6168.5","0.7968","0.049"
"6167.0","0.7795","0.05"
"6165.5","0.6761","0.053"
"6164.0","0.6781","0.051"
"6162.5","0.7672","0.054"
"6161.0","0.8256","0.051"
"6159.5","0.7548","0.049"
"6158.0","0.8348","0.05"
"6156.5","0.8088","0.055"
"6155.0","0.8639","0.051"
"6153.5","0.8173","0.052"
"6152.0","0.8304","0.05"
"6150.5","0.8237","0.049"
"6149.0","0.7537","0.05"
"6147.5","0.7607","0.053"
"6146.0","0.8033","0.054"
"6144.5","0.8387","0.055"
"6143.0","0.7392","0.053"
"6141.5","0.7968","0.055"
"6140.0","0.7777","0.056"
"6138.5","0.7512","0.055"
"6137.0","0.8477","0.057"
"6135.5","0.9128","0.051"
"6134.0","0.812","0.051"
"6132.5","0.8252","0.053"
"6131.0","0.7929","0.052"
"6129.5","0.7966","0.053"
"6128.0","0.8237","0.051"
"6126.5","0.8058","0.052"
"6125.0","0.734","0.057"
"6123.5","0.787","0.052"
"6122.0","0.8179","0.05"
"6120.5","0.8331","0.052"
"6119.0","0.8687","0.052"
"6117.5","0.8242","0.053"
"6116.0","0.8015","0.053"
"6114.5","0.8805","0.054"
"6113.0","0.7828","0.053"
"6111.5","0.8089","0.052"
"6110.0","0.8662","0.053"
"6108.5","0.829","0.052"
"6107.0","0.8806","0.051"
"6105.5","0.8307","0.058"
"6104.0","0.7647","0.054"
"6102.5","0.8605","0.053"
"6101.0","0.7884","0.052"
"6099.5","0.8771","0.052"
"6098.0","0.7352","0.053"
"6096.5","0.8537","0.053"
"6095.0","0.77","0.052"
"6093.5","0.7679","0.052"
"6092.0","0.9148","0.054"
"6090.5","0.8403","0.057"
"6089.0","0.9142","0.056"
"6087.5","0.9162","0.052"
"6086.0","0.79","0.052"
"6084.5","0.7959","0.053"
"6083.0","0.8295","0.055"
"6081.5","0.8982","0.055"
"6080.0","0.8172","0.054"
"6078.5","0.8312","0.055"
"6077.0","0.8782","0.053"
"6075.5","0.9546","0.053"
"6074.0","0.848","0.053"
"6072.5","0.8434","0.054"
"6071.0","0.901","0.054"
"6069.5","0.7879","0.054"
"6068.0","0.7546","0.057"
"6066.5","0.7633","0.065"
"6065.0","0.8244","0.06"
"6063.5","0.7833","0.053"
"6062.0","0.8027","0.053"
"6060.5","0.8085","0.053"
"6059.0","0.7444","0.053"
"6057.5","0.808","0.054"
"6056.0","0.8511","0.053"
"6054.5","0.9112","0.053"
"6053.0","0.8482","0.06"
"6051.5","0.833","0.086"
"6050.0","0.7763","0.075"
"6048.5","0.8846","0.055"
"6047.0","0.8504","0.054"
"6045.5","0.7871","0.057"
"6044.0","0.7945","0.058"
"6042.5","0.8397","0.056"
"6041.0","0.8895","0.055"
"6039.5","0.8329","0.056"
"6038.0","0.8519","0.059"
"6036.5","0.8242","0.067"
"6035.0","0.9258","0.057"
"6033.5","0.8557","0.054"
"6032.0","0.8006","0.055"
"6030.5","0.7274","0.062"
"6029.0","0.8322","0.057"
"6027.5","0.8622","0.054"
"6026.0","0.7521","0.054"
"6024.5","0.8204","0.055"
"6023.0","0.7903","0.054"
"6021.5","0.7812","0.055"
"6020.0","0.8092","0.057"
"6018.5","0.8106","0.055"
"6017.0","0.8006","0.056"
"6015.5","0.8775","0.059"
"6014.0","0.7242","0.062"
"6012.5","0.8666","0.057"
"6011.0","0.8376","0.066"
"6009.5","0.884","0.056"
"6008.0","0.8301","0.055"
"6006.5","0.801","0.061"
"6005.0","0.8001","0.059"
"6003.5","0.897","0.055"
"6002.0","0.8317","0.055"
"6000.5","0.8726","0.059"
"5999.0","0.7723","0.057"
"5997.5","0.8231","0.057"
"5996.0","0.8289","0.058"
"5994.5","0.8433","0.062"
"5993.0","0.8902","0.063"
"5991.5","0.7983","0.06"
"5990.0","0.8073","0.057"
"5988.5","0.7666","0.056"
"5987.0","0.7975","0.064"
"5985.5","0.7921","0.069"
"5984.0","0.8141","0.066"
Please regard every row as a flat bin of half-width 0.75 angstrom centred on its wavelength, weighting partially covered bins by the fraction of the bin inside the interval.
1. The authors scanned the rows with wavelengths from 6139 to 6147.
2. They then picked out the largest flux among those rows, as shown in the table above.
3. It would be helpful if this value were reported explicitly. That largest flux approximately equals 0.8387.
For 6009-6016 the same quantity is 0.884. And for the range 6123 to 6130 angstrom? 0.8237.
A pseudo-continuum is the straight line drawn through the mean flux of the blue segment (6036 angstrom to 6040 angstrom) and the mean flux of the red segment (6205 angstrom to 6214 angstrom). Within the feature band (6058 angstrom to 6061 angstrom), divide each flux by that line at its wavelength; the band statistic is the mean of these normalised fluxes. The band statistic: 0.93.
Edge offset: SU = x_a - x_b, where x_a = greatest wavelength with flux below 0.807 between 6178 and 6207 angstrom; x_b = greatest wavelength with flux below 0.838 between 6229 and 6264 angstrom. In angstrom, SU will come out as -60.0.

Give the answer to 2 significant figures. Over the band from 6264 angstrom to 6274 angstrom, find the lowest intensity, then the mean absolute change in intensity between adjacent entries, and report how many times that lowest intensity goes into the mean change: 0.11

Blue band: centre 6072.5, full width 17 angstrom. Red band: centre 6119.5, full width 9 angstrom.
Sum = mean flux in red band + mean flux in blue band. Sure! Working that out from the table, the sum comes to 1.66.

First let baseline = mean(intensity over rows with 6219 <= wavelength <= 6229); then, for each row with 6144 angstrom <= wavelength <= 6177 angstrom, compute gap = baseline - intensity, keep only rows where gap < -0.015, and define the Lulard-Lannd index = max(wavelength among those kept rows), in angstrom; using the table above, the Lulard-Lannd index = 6158.0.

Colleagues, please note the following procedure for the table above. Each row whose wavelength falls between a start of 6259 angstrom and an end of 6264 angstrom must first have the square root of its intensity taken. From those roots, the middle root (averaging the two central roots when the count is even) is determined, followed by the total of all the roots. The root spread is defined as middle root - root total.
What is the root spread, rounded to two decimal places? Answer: -1.79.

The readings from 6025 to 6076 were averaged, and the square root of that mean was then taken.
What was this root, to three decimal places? 0.910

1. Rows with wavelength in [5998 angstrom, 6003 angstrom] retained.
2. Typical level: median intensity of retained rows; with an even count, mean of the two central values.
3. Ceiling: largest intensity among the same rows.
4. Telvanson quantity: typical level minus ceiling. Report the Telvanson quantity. -0.041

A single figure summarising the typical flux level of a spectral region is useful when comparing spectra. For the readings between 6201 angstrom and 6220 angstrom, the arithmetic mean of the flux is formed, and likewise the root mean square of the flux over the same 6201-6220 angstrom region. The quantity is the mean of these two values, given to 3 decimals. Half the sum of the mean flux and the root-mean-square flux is 0.824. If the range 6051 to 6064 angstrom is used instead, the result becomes 0.822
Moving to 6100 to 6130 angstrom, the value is 0.820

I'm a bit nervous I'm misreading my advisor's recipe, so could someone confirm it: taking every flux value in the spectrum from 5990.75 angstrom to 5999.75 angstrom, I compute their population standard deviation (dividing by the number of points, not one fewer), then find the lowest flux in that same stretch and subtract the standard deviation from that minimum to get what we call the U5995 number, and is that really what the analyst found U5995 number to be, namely 0.736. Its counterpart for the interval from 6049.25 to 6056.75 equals 0.733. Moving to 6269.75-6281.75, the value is 0.729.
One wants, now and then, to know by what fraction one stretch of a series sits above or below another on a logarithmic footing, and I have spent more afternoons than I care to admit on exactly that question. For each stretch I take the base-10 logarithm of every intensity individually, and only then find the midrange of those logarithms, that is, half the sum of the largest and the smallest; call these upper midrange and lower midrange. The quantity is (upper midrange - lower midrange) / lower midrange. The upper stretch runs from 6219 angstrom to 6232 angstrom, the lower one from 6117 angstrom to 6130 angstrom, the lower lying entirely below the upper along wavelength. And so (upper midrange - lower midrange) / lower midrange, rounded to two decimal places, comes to -0.15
